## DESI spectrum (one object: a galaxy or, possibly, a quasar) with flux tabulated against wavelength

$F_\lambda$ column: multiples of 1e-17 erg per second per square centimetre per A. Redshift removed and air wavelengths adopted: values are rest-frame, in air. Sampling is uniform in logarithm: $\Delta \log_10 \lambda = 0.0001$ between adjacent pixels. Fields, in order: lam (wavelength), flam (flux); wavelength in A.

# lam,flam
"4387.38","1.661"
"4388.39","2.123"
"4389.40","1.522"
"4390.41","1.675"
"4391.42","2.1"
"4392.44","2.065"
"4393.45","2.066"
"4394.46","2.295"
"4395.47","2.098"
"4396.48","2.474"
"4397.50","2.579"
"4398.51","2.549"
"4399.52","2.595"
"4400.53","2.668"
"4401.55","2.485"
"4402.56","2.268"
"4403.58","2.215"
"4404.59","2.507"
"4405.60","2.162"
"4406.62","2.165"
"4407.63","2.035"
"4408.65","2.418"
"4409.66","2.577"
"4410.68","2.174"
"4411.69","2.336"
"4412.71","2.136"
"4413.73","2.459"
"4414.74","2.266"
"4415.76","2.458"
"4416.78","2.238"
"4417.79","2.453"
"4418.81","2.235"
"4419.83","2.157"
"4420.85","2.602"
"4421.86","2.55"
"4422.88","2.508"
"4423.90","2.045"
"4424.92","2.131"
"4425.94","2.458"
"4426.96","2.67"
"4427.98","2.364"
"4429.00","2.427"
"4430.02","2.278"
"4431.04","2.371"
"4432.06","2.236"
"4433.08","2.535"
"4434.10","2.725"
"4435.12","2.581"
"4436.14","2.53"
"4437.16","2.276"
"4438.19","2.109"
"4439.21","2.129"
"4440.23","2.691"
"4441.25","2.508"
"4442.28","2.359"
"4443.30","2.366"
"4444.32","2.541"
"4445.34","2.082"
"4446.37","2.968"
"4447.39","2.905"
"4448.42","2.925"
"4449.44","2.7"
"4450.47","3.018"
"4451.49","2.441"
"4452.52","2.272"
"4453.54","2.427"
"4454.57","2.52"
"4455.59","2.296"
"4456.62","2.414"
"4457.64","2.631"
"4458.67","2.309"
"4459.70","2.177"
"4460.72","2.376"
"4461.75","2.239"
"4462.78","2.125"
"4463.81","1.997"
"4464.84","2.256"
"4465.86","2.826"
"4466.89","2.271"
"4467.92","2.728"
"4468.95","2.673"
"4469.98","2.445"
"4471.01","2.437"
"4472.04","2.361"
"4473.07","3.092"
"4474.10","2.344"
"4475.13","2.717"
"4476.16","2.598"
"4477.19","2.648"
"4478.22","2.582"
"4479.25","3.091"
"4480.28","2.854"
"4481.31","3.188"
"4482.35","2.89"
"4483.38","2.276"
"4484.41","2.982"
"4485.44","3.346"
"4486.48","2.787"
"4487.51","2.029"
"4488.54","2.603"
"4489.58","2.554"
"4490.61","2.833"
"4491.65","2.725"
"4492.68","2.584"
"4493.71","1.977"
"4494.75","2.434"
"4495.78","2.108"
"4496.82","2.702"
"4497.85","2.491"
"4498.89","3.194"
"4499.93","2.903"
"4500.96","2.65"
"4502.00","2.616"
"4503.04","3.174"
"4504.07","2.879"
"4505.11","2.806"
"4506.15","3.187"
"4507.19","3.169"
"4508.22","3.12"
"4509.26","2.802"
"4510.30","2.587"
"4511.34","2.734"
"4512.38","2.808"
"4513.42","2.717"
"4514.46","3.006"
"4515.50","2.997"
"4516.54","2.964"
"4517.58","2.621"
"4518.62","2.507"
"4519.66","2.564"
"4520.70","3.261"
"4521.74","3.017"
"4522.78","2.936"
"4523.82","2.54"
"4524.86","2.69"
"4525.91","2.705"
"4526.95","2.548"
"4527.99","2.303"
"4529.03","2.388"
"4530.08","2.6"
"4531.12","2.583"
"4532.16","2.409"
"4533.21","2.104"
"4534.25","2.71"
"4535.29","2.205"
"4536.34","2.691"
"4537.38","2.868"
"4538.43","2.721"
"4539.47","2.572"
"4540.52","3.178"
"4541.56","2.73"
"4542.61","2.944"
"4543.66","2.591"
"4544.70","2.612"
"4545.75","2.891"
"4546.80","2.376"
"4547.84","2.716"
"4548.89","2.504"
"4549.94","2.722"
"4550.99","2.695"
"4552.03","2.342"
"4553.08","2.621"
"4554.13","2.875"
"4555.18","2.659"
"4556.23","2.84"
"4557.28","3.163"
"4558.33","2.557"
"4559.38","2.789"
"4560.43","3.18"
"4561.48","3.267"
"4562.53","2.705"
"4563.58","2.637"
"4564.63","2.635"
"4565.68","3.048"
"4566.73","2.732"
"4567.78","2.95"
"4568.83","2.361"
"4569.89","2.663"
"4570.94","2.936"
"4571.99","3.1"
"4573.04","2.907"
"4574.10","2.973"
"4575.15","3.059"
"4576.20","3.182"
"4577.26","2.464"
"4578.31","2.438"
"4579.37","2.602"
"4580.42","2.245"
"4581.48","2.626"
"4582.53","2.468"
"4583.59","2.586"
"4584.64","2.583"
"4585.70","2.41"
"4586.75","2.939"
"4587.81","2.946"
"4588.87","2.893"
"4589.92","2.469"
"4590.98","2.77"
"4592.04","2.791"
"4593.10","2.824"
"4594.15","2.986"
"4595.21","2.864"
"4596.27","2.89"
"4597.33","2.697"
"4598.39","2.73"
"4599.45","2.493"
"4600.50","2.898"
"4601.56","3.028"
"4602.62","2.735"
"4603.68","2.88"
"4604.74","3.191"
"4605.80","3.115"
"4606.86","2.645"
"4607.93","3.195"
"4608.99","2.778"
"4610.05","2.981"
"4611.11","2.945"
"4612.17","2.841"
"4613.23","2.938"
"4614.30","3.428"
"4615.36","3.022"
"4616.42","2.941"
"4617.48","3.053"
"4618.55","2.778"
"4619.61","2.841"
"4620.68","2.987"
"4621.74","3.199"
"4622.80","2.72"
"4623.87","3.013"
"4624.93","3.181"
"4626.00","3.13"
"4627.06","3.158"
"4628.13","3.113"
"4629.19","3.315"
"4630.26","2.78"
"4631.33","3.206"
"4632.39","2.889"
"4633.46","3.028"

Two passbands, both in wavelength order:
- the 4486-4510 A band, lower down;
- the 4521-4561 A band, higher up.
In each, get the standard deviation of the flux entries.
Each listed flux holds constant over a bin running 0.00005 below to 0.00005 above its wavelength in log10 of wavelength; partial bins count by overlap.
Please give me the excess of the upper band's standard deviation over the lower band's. -0.10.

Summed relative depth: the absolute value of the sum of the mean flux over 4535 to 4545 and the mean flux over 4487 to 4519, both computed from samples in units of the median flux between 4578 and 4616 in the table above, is 1.92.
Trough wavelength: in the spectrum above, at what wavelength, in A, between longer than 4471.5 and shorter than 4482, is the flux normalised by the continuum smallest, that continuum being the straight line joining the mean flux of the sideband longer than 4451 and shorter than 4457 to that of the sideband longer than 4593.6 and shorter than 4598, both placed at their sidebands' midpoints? 4474.10 A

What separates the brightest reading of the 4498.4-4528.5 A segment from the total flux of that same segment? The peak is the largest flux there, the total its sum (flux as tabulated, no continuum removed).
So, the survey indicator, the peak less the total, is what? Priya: -79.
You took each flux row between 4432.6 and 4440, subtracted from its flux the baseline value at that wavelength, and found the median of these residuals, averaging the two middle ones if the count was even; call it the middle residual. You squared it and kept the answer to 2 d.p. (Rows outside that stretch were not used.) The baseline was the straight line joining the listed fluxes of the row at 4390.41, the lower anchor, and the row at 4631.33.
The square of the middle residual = 0.32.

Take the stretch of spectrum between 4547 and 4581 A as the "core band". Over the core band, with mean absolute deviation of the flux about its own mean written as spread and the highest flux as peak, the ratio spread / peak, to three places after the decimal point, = 0.067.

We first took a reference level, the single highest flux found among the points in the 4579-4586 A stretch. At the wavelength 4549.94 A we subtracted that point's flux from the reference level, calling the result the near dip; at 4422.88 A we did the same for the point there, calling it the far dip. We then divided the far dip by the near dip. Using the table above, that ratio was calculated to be -1.2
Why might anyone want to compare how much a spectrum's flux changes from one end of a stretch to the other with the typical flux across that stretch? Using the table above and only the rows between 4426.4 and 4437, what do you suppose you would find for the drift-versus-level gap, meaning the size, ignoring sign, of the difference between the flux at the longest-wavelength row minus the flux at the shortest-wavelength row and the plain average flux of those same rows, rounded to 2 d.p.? 2.61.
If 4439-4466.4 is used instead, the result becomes 1.77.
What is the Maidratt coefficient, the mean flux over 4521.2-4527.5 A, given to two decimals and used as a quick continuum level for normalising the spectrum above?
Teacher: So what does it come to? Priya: 2.74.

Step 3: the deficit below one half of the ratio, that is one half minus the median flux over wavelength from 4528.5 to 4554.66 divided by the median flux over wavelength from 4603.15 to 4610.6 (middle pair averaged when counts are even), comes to -0.38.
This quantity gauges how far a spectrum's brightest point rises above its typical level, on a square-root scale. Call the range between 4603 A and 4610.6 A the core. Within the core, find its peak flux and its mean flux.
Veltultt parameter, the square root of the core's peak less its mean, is 0.48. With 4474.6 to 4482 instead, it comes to 0.61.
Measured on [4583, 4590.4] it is 0.51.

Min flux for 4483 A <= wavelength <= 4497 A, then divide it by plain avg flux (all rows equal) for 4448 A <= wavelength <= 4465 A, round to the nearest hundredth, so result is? 0.82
